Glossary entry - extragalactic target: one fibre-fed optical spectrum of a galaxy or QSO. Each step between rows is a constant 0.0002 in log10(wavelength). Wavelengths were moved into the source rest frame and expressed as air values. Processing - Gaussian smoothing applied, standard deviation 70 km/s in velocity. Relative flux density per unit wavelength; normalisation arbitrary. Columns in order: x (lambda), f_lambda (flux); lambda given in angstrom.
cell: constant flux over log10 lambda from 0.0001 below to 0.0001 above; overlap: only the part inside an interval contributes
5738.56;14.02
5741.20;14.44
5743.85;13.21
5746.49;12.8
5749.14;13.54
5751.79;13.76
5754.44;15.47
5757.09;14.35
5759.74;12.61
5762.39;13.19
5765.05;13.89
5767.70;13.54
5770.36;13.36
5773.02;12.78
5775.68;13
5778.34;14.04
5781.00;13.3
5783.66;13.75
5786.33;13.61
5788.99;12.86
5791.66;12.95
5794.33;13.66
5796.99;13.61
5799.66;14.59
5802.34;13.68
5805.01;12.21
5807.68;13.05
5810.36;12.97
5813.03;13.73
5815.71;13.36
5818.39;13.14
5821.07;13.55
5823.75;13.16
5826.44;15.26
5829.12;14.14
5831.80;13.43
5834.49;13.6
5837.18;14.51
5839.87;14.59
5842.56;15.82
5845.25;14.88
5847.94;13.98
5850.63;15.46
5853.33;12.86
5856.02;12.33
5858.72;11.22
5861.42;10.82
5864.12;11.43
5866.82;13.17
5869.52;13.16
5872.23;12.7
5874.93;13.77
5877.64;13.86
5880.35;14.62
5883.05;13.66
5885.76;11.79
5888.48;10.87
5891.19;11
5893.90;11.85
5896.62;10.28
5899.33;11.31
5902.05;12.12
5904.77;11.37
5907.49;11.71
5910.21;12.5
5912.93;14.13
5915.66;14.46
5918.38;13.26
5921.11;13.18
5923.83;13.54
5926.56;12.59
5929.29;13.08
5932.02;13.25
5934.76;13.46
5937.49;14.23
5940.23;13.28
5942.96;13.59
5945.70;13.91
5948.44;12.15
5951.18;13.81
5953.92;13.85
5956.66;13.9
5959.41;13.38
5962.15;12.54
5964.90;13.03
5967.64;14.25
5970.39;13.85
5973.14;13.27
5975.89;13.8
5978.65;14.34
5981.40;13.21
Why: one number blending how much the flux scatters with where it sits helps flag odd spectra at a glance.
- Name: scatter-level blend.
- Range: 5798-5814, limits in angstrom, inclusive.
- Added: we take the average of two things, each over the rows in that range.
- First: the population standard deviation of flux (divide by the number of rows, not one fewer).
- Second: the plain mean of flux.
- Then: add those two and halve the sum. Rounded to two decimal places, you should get 7.06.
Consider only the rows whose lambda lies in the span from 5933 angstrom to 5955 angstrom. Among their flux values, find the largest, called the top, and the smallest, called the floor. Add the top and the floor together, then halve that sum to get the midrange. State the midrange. 13.2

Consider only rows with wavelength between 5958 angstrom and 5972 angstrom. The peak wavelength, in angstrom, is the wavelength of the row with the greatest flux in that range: 5967.64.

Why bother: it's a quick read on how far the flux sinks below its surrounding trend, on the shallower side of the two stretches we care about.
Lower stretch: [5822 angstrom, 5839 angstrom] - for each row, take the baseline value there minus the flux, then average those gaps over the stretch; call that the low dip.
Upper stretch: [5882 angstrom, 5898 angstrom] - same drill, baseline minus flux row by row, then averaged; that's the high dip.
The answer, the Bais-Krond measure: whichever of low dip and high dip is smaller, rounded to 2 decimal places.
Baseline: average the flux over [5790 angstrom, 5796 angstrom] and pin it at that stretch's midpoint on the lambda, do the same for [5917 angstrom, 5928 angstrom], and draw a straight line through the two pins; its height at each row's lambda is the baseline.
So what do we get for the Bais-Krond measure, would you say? -0.76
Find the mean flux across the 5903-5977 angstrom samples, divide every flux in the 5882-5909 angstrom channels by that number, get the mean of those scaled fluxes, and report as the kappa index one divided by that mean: 1.15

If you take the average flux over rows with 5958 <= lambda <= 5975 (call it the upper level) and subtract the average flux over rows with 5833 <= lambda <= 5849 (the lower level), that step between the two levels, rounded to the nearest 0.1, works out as -1.2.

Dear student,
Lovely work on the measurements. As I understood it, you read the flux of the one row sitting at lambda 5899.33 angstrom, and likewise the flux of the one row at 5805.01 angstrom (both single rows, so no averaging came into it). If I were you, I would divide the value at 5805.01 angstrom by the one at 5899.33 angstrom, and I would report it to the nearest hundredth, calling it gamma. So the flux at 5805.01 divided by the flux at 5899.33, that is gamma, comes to 1.08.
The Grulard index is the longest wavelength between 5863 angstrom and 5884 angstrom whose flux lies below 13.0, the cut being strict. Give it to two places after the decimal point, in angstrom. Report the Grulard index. 5872.23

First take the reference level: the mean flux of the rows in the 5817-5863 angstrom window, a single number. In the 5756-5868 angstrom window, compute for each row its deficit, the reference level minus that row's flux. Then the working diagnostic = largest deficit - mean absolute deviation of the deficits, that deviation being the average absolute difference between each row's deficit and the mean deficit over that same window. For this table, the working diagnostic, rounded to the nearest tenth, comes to 2.1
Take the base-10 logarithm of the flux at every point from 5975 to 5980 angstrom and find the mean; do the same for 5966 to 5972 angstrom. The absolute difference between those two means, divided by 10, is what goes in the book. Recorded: 0.0001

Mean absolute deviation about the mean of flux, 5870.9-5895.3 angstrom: 1.2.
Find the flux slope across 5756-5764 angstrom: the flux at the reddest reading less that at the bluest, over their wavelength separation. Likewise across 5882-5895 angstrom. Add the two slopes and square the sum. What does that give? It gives 0.15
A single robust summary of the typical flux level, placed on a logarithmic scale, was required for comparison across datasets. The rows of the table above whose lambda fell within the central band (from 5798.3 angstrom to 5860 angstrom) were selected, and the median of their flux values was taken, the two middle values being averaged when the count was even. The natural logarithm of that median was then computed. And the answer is 2.61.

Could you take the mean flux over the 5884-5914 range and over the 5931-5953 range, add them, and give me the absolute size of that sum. 25.2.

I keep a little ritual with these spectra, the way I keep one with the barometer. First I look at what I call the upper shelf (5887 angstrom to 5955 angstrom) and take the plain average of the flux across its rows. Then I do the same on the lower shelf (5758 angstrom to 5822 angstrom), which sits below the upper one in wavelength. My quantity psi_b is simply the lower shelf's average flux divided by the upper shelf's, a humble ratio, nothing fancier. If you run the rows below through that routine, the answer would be 1.05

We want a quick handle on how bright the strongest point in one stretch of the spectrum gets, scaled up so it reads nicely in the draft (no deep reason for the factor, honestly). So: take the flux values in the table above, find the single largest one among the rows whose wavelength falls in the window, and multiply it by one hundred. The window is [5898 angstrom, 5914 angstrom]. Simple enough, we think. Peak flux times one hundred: 1413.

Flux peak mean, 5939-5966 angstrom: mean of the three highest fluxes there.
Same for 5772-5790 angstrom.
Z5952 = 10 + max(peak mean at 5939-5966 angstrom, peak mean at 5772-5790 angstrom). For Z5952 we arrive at 23.9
